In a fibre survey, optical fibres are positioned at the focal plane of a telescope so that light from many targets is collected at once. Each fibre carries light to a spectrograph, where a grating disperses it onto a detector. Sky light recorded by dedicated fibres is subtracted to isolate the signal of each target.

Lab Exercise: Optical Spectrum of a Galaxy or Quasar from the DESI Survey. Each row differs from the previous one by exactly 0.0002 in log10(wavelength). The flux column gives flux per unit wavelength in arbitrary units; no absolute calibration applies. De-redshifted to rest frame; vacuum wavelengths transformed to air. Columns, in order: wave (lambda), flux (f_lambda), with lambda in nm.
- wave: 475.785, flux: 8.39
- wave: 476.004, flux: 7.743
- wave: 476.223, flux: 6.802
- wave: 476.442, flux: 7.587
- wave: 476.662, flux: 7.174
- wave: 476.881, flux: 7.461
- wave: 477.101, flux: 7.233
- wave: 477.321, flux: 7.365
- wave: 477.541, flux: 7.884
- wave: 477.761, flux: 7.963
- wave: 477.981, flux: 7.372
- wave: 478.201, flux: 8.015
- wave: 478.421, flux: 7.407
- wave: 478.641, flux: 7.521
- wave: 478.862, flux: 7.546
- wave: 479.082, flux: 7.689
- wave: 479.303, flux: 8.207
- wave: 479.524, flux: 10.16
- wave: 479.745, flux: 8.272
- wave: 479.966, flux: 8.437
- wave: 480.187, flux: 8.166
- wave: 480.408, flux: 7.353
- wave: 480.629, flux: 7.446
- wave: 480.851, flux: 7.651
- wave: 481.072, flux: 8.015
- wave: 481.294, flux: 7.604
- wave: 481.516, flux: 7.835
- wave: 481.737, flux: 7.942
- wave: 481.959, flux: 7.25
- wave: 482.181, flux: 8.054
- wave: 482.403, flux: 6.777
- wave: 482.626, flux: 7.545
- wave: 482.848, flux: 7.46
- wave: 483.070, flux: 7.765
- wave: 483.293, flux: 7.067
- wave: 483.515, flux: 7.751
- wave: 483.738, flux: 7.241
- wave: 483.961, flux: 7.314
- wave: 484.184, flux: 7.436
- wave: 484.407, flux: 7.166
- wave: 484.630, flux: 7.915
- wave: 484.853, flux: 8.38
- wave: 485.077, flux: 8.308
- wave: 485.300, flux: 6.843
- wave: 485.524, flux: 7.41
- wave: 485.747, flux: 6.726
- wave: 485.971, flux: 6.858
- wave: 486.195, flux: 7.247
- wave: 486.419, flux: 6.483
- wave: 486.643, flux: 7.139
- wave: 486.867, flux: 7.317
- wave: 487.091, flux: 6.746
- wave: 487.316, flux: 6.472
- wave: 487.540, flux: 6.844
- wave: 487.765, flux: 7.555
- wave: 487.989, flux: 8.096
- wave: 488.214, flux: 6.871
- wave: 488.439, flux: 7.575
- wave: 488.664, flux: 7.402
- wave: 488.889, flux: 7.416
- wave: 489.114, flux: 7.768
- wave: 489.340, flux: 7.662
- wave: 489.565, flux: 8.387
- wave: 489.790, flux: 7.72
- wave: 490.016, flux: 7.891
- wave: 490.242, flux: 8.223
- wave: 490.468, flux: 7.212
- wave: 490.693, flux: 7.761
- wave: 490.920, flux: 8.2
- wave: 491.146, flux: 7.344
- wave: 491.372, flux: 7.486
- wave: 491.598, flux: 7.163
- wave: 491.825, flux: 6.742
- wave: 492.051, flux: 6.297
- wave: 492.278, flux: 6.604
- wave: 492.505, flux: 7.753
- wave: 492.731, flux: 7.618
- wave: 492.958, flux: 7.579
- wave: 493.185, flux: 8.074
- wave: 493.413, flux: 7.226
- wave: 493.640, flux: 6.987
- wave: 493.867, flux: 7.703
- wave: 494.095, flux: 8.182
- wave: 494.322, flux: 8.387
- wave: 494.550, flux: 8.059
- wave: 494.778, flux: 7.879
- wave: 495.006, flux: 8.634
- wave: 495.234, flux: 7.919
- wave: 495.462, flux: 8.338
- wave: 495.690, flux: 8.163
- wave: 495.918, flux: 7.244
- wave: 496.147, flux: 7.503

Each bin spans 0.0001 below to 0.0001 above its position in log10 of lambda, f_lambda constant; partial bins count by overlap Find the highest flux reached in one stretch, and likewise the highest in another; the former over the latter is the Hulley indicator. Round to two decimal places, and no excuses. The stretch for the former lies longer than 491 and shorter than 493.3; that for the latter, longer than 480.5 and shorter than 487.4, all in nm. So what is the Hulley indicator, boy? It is 0.96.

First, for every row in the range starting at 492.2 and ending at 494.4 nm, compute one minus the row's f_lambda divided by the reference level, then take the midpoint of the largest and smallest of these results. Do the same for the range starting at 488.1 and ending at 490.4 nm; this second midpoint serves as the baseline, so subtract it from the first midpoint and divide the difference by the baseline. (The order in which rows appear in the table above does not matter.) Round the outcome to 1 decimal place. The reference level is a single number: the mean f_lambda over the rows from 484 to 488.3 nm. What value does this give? -0.4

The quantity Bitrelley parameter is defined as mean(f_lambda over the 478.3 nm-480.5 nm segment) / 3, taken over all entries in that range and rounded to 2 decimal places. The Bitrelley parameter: 2.69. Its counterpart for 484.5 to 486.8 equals 2.44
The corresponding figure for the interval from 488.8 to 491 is 2.61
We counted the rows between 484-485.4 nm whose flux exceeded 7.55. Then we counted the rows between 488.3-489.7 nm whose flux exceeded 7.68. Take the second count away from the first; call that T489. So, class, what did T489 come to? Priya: 1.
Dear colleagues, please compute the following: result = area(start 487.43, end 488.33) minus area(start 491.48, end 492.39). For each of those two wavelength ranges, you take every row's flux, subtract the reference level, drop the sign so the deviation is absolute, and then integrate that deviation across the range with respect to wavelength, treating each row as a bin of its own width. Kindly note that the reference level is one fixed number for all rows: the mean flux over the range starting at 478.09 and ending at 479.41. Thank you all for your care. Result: -0.42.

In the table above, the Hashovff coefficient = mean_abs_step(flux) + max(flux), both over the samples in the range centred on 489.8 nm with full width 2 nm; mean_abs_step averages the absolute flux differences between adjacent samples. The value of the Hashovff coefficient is 8.9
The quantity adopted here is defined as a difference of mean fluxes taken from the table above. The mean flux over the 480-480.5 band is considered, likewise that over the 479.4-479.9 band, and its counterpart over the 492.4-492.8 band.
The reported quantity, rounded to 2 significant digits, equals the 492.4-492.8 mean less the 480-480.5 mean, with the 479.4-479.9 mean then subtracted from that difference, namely -9.3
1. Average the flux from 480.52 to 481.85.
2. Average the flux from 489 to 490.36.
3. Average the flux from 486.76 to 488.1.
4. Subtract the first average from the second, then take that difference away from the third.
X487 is 6.98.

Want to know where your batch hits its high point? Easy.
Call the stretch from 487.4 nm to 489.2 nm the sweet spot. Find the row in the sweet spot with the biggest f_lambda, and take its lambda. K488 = 487.989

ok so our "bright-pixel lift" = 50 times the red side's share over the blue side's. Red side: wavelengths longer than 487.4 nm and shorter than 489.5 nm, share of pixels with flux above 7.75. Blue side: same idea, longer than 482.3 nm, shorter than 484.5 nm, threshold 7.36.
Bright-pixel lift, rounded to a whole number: 22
